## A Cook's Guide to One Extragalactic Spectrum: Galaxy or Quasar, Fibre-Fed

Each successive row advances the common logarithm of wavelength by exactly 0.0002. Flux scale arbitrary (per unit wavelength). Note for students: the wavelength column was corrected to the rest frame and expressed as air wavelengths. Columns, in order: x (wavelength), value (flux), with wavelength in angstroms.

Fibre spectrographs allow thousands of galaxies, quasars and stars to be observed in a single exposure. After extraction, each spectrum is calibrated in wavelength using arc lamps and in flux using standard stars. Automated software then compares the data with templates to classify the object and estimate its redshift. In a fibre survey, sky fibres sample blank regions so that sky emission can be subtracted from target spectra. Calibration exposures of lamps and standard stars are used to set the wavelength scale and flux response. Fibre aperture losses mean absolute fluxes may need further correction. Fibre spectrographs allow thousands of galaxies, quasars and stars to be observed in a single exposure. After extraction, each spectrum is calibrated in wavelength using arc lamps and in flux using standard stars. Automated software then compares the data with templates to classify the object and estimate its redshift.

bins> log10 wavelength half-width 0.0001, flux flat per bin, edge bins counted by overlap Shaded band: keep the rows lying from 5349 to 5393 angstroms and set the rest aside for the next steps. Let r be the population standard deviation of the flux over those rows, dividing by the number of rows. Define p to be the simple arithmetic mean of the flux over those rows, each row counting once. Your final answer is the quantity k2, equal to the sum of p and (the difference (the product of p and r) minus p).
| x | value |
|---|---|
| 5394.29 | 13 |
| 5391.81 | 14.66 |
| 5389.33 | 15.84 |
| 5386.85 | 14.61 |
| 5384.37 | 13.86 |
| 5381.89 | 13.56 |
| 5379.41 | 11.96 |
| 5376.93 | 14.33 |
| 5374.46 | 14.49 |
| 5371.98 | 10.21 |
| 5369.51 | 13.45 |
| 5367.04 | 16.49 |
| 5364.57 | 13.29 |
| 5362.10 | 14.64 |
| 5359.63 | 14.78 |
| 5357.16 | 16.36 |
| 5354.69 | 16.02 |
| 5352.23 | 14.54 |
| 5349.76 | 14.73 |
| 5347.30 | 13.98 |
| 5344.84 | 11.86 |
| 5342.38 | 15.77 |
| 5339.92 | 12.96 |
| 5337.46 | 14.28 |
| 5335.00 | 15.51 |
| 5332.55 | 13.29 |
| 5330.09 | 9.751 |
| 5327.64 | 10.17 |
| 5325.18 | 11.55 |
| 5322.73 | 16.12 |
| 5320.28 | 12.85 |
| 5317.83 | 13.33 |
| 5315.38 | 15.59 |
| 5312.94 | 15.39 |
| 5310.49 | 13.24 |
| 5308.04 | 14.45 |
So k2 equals 21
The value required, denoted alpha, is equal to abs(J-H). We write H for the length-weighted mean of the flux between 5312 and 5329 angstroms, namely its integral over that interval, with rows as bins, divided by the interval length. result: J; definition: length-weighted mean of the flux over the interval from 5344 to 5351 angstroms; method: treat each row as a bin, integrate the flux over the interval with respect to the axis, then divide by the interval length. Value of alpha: 0.1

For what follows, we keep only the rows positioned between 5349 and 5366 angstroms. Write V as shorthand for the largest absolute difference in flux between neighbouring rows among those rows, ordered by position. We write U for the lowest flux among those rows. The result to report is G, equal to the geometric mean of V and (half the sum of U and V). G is 3.4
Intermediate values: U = 13.29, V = 1.6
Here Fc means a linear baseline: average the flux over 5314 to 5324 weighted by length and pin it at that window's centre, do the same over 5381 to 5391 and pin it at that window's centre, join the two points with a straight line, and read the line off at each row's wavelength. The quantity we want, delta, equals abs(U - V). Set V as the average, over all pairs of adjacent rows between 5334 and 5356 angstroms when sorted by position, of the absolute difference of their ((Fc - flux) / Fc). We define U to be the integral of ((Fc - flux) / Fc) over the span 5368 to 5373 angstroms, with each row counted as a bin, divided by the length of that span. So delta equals 0.04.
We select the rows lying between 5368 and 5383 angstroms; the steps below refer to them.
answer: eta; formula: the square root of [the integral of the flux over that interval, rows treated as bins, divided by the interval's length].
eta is 3.61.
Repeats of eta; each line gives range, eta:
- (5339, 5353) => 3.74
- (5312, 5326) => 3.77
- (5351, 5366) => 3.87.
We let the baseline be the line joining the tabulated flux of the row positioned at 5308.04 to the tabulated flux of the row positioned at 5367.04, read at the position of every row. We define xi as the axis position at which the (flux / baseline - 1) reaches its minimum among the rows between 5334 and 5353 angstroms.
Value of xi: 5344.84 angstroms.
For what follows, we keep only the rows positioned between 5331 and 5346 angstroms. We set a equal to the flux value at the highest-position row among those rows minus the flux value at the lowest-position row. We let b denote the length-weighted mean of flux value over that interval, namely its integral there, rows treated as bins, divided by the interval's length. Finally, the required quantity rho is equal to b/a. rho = -10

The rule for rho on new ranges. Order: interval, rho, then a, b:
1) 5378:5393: 5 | 3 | 14.1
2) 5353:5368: 32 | 0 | 15.2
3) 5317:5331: -3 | -4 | 12.3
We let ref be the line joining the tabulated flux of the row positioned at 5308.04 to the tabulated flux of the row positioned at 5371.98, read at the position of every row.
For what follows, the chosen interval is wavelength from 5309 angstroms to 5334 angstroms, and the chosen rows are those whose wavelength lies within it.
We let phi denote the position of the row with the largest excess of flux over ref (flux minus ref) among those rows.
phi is 5322.73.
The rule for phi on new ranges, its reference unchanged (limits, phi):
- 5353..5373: 5367.04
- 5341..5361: 5357.16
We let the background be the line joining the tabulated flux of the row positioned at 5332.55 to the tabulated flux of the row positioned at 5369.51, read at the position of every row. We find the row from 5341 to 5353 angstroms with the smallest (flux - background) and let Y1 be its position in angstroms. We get 5344.84 angstroms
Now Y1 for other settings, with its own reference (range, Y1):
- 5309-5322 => 5320.28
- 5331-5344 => 5339.92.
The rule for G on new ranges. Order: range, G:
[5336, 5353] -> 5.6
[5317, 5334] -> 5.7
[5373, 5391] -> 4.1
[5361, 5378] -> 5.6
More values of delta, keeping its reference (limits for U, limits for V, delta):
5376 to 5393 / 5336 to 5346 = 0.16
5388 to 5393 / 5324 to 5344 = 0.18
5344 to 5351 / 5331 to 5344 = 0.07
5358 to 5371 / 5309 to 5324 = 0.12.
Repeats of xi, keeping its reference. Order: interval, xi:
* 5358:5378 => 5371.98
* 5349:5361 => 5352.23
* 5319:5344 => 5330.09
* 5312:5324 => 5320.28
